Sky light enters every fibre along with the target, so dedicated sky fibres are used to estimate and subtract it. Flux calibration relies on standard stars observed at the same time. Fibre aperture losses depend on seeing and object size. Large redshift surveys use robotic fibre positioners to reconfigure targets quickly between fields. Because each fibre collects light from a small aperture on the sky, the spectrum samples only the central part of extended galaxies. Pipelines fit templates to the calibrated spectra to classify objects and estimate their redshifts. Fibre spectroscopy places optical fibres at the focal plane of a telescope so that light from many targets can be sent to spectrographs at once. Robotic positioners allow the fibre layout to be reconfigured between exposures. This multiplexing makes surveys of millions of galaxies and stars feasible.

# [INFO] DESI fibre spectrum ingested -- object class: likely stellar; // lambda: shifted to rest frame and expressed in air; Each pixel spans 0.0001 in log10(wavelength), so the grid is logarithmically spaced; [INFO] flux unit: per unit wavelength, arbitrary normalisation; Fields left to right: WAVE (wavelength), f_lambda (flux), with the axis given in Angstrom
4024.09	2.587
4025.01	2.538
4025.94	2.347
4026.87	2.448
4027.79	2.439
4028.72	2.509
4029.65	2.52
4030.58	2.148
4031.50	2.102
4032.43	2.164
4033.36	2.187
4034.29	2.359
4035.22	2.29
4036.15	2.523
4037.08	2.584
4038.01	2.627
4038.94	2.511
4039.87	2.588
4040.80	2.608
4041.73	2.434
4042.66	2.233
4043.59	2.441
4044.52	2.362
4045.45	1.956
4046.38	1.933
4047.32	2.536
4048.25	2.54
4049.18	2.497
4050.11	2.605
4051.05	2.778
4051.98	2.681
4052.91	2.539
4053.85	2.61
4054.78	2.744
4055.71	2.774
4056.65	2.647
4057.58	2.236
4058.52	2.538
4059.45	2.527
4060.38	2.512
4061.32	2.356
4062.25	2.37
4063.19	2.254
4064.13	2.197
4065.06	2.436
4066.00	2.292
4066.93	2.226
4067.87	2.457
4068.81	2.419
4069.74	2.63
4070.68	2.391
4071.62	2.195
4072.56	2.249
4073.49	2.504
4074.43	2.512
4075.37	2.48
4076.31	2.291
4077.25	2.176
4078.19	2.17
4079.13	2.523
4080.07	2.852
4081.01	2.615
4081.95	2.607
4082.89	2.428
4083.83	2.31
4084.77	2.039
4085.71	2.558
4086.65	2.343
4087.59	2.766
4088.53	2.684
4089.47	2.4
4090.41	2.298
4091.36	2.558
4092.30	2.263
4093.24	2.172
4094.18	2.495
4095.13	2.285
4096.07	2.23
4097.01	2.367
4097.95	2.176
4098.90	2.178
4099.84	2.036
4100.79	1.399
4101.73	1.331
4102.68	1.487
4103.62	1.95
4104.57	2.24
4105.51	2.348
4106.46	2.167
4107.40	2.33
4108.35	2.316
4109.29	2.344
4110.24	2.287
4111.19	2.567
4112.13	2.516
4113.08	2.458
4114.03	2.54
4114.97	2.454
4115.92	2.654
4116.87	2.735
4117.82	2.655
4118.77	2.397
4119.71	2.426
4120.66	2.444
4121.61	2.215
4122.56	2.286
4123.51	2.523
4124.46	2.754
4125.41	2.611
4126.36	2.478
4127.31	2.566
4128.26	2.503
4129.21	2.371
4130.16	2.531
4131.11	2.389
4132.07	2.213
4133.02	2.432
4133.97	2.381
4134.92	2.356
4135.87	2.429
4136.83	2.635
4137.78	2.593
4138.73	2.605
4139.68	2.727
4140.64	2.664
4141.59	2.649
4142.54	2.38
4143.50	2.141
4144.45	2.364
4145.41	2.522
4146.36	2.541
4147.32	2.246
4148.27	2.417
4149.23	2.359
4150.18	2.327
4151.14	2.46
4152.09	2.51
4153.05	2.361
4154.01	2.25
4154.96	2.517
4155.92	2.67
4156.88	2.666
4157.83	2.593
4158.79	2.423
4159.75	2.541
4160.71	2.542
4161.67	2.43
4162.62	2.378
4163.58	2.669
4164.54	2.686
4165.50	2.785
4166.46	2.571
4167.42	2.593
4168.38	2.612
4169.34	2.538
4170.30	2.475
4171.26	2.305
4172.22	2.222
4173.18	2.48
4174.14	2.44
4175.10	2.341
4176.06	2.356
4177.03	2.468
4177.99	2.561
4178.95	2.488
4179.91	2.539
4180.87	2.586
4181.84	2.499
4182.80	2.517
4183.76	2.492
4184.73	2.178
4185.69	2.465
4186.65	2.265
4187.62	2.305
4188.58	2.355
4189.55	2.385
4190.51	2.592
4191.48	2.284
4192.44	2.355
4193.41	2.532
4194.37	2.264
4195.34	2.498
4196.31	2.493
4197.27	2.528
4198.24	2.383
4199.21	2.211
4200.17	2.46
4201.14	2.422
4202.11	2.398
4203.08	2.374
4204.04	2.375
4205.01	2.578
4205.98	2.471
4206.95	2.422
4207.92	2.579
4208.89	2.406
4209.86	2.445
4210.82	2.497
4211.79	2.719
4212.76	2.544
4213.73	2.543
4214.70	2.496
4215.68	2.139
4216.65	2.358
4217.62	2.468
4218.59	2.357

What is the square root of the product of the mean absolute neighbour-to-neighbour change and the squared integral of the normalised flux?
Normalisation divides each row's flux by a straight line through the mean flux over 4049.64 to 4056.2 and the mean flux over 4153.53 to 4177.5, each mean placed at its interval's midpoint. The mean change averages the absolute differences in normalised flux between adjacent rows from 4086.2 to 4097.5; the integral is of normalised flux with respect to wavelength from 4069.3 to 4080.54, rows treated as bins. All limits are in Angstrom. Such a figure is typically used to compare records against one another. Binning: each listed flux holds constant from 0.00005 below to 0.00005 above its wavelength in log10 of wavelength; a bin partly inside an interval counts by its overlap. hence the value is 2.9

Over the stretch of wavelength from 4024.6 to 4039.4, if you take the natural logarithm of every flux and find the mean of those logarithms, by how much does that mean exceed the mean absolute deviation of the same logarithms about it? 0.809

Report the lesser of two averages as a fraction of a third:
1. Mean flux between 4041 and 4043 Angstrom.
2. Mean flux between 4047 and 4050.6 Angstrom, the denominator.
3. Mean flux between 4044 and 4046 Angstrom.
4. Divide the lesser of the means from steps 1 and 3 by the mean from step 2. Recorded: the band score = 0.85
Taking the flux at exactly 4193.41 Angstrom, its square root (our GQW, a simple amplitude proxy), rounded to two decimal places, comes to 1.59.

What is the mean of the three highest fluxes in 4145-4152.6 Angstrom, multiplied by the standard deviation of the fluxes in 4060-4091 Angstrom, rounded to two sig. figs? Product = 0.46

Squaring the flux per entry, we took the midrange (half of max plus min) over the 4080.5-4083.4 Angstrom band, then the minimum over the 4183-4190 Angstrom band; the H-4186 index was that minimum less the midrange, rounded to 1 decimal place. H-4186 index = -1.6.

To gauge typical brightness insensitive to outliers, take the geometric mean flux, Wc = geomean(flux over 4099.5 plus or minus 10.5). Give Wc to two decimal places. 2.12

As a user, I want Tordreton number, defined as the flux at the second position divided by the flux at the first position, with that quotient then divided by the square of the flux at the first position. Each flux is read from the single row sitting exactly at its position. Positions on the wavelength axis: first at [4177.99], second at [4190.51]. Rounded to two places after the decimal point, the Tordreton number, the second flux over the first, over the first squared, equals 0.15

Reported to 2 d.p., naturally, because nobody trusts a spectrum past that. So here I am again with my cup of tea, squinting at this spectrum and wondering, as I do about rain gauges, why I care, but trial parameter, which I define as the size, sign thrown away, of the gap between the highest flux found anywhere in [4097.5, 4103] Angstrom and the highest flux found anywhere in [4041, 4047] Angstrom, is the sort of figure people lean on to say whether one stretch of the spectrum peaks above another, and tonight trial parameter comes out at 0.26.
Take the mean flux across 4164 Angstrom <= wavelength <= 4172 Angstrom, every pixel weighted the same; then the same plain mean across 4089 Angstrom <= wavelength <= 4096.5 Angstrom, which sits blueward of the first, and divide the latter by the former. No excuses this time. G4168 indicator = 0.91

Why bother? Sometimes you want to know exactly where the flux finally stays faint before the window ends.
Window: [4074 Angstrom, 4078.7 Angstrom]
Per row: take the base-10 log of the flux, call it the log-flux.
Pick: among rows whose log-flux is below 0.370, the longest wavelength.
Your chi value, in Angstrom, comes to 4078.19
